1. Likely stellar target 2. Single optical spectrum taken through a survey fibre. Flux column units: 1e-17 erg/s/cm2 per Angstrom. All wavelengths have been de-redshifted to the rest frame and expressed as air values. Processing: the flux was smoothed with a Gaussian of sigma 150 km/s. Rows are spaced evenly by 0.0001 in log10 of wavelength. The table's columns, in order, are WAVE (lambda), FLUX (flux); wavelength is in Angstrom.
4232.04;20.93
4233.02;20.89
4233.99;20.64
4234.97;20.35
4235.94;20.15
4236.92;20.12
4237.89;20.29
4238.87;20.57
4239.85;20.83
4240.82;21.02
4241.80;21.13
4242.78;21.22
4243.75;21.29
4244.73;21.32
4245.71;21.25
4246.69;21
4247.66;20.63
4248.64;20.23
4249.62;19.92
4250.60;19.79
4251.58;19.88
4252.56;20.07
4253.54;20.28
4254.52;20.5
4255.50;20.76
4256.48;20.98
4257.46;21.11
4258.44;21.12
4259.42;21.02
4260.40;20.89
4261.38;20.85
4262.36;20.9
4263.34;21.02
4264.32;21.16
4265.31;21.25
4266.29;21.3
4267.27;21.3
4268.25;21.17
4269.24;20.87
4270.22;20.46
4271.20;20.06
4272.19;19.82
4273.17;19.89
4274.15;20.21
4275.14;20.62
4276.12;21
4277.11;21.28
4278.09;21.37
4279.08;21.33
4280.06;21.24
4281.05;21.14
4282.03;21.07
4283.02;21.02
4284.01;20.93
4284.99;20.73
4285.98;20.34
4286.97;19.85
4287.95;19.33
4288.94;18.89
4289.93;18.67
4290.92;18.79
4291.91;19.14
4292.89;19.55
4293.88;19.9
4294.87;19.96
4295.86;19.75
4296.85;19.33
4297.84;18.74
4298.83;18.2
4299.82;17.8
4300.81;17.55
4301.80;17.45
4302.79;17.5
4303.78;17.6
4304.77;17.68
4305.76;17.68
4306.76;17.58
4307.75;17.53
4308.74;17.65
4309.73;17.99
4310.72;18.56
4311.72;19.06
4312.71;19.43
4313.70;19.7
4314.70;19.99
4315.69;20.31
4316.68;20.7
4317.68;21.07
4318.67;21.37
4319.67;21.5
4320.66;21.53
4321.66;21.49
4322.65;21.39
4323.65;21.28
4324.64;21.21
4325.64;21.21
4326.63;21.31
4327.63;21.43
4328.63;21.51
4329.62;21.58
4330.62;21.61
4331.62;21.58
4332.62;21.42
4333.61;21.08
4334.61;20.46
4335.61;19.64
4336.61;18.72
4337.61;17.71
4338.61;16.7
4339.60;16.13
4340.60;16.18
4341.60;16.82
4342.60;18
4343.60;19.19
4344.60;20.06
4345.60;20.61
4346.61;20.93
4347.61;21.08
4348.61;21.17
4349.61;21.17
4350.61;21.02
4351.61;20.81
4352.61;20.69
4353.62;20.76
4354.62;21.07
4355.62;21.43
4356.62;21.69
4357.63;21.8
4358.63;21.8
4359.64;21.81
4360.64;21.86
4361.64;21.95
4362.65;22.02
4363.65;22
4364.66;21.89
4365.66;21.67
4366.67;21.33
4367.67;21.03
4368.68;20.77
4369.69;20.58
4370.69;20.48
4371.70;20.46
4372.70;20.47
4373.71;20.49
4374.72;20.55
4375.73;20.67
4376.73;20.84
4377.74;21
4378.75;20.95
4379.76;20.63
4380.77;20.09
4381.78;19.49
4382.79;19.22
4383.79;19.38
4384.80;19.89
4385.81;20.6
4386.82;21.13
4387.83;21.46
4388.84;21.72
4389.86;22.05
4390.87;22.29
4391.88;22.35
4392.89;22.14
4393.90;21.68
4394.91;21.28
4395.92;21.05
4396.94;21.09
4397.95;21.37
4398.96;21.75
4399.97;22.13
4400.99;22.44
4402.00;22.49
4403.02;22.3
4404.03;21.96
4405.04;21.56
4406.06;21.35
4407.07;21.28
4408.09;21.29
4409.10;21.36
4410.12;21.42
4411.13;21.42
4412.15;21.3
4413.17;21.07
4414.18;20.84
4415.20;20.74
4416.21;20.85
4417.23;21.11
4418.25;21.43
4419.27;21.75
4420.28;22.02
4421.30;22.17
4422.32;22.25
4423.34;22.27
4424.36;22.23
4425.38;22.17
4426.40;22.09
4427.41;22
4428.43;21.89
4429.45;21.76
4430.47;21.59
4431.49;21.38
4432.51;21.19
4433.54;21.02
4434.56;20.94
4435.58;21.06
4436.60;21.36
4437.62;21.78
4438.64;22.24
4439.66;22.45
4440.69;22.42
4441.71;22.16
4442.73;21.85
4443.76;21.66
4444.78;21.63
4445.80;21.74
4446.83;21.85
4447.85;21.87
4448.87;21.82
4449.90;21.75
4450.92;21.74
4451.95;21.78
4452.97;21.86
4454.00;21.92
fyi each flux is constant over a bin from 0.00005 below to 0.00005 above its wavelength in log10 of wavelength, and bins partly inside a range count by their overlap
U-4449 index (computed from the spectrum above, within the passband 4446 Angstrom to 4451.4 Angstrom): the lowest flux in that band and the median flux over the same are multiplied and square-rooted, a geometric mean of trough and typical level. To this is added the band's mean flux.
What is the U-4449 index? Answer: 43.6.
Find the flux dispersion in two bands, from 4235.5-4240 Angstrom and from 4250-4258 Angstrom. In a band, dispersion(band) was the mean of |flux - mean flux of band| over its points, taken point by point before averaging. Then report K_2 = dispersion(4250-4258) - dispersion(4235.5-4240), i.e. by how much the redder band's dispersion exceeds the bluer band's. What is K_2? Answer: 0.17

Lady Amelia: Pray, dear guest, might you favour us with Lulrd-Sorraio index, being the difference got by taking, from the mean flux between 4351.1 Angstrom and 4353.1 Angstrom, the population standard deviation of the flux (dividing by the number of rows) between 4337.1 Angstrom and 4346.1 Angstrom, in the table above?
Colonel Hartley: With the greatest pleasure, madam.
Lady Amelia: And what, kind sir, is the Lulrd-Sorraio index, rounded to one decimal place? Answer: 19.2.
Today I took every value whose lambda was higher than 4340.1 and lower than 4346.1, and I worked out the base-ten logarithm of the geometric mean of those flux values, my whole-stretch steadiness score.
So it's 1.26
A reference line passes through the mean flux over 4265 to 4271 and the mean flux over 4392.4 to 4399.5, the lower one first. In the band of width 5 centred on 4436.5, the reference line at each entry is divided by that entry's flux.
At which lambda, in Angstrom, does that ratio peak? 4434.56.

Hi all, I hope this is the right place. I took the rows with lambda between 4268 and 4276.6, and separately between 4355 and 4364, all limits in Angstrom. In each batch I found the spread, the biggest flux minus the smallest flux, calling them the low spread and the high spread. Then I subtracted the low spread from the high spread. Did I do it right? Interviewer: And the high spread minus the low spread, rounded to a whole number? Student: -1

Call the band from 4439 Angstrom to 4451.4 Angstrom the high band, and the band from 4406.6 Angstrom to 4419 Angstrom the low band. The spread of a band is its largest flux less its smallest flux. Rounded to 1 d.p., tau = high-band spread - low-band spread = 0.1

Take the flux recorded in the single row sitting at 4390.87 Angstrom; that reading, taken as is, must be 22.29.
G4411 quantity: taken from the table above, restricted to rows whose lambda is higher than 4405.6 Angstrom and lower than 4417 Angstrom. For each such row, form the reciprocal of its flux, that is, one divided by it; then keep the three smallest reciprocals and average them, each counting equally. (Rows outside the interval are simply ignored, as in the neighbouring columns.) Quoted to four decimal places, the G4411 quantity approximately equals 0.0467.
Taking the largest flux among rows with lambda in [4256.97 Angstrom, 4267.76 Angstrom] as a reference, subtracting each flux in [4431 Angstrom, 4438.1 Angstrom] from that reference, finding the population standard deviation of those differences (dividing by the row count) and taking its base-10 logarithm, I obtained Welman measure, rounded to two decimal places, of -0.57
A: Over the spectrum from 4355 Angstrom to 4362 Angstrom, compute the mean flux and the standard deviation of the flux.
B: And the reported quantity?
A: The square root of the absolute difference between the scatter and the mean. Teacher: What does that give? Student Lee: 4.6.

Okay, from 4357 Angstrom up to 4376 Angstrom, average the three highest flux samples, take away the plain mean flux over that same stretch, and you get 0.75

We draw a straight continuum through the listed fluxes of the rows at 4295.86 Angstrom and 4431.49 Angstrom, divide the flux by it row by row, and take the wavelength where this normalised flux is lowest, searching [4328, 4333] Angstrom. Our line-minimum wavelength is 4332.62 Angstrom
